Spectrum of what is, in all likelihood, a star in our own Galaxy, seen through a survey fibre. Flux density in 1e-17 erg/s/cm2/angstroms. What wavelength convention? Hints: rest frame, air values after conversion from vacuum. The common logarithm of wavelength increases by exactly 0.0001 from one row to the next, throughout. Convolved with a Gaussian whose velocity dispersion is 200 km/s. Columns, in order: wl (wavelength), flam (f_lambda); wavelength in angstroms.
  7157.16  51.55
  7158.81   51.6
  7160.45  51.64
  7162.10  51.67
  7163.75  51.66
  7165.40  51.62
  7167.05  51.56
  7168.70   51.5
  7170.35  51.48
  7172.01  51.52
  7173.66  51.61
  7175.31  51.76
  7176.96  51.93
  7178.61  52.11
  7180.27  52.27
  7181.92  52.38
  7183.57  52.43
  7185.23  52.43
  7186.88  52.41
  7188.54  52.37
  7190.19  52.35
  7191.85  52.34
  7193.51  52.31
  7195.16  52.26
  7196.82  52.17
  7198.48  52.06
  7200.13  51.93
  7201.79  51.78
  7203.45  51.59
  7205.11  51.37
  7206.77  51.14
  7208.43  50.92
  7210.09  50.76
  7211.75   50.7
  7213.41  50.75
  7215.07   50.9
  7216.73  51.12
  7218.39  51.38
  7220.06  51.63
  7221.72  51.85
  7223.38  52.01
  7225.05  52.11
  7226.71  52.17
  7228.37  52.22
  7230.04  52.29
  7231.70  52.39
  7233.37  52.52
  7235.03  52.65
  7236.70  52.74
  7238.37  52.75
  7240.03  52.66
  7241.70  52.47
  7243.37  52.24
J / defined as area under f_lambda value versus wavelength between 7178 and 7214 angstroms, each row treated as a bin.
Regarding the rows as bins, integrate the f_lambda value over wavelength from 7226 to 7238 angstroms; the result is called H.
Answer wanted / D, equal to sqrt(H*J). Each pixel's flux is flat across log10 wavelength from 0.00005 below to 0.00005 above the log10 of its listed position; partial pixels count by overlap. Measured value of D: 1084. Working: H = 629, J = 1867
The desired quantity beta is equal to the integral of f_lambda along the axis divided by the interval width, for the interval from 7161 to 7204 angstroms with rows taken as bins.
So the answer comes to 52.0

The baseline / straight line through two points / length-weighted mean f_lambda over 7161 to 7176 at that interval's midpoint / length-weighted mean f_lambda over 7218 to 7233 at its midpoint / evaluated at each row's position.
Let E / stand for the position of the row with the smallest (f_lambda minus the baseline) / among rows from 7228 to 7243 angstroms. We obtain 7228.37 angstroms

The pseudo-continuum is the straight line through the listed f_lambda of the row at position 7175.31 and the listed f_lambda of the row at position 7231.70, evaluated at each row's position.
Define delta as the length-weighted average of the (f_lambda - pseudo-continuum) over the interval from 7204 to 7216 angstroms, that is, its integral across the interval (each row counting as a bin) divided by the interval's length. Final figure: -1.20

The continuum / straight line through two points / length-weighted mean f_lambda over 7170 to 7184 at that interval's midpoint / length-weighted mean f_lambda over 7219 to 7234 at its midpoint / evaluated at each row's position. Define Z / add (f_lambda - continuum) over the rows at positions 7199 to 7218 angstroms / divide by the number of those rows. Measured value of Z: -0.9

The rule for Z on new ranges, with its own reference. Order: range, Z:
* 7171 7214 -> -0.2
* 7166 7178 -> -0.3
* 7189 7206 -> 0.0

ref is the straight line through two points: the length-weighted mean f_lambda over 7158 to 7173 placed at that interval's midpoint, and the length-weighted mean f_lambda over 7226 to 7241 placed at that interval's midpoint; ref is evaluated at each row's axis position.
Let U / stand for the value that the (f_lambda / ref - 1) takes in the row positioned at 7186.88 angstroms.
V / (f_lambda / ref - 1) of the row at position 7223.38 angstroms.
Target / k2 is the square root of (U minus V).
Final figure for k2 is 0.13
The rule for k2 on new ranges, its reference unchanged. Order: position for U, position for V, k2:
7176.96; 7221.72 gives 0.11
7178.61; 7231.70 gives 0.09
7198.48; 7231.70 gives 0.05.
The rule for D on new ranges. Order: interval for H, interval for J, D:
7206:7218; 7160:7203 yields 1169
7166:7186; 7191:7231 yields 1465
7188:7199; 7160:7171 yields 571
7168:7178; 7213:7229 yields 653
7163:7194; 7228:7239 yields 965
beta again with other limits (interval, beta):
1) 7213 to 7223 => 51.3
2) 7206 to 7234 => 51.6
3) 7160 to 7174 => 51.6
